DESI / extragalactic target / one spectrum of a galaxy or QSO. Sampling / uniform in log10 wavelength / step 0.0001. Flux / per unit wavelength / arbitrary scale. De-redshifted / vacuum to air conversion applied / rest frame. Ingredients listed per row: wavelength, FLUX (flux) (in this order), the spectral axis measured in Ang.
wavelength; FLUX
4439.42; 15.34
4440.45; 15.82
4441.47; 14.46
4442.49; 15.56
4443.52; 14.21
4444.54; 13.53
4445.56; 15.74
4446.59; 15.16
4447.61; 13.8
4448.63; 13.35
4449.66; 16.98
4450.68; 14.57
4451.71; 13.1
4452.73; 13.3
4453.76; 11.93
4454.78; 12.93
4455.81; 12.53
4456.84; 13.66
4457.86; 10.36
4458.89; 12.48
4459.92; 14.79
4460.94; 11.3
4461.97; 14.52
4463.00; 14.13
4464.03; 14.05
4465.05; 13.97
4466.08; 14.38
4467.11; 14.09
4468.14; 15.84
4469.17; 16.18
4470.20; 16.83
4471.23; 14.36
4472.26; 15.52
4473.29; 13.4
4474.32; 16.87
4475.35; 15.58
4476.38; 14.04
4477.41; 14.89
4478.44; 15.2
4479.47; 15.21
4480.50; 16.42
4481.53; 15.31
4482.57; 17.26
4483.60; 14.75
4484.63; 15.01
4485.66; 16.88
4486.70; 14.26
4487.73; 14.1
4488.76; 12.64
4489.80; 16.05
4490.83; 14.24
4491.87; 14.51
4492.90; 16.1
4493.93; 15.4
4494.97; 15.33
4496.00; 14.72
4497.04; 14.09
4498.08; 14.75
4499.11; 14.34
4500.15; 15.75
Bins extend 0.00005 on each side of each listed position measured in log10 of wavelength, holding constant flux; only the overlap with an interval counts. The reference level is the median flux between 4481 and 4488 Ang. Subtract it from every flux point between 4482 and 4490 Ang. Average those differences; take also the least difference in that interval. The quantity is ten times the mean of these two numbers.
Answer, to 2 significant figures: -11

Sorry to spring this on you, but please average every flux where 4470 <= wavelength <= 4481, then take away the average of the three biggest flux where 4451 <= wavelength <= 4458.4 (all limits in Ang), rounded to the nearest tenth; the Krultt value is 1.9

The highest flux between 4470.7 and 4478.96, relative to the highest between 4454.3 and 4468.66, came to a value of 1.065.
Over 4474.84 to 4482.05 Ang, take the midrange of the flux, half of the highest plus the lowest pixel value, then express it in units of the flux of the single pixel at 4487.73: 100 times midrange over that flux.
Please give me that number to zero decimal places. 108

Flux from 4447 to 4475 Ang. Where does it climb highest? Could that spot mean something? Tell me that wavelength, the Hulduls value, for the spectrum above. 4449.66 Ang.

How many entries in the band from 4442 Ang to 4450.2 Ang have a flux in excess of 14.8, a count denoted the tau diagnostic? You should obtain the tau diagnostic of 4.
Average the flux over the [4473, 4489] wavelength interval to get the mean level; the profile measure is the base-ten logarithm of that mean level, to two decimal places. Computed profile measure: 1.18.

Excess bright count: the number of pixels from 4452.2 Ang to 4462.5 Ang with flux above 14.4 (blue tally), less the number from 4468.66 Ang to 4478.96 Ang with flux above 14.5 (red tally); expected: -5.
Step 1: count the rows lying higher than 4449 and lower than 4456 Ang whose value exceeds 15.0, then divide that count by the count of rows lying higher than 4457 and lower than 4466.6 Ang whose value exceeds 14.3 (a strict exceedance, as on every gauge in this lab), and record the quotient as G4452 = 0.33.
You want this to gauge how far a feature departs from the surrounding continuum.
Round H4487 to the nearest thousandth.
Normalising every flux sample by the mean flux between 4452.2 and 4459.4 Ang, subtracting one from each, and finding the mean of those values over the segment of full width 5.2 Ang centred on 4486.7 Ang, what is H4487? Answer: 0.170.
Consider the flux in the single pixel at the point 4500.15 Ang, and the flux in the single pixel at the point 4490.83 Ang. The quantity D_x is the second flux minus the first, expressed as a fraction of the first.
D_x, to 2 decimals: -0.10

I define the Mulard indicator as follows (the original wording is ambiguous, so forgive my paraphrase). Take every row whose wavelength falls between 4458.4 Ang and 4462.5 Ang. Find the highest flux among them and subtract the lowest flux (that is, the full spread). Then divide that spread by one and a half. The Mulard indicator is 2.3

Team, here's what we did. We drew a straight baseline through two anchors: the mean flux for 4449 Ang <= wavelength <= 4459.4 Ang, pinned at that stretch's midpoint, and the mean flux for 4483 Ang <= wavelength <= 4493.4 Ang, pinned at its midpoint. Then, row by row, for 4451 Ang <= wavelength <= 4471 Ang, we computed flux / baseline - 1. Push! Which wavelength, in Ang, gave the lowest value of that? 4457.86 Ang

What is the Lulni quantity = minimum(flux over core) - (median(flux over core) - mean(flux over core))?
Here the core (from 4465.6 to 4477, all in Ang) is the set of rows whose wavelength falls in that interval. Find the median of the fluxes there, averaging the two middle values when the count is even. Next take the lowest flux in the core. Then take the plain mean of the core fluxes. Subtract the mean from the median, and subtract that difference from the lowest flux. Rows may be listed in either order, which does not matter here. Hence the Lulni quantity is 13.1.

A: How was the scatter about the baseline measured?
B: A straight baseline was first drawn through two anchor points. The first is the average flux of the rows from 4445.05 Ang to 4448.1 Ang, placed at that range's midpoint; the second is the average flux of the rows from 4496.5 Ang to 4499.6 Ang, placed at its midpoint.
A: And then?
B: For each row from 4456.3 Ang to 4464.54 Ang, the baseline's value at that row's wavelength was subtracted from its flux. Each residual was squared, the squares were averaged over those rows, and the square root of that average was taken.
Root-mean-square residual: 2.2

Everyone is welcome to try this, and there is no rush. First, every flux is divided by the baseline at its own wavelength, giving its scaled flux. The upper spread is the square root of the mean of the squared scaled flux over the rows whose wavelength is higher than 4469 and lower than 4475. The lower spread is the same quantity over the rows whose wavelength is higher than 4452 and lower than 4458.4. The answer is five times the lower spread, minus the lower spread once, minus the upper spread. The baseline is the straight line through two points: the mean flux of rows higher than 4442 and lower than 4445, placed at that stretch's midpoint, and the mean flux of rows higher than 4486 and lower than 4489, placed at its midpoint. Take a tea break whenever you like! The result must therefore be 2.4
